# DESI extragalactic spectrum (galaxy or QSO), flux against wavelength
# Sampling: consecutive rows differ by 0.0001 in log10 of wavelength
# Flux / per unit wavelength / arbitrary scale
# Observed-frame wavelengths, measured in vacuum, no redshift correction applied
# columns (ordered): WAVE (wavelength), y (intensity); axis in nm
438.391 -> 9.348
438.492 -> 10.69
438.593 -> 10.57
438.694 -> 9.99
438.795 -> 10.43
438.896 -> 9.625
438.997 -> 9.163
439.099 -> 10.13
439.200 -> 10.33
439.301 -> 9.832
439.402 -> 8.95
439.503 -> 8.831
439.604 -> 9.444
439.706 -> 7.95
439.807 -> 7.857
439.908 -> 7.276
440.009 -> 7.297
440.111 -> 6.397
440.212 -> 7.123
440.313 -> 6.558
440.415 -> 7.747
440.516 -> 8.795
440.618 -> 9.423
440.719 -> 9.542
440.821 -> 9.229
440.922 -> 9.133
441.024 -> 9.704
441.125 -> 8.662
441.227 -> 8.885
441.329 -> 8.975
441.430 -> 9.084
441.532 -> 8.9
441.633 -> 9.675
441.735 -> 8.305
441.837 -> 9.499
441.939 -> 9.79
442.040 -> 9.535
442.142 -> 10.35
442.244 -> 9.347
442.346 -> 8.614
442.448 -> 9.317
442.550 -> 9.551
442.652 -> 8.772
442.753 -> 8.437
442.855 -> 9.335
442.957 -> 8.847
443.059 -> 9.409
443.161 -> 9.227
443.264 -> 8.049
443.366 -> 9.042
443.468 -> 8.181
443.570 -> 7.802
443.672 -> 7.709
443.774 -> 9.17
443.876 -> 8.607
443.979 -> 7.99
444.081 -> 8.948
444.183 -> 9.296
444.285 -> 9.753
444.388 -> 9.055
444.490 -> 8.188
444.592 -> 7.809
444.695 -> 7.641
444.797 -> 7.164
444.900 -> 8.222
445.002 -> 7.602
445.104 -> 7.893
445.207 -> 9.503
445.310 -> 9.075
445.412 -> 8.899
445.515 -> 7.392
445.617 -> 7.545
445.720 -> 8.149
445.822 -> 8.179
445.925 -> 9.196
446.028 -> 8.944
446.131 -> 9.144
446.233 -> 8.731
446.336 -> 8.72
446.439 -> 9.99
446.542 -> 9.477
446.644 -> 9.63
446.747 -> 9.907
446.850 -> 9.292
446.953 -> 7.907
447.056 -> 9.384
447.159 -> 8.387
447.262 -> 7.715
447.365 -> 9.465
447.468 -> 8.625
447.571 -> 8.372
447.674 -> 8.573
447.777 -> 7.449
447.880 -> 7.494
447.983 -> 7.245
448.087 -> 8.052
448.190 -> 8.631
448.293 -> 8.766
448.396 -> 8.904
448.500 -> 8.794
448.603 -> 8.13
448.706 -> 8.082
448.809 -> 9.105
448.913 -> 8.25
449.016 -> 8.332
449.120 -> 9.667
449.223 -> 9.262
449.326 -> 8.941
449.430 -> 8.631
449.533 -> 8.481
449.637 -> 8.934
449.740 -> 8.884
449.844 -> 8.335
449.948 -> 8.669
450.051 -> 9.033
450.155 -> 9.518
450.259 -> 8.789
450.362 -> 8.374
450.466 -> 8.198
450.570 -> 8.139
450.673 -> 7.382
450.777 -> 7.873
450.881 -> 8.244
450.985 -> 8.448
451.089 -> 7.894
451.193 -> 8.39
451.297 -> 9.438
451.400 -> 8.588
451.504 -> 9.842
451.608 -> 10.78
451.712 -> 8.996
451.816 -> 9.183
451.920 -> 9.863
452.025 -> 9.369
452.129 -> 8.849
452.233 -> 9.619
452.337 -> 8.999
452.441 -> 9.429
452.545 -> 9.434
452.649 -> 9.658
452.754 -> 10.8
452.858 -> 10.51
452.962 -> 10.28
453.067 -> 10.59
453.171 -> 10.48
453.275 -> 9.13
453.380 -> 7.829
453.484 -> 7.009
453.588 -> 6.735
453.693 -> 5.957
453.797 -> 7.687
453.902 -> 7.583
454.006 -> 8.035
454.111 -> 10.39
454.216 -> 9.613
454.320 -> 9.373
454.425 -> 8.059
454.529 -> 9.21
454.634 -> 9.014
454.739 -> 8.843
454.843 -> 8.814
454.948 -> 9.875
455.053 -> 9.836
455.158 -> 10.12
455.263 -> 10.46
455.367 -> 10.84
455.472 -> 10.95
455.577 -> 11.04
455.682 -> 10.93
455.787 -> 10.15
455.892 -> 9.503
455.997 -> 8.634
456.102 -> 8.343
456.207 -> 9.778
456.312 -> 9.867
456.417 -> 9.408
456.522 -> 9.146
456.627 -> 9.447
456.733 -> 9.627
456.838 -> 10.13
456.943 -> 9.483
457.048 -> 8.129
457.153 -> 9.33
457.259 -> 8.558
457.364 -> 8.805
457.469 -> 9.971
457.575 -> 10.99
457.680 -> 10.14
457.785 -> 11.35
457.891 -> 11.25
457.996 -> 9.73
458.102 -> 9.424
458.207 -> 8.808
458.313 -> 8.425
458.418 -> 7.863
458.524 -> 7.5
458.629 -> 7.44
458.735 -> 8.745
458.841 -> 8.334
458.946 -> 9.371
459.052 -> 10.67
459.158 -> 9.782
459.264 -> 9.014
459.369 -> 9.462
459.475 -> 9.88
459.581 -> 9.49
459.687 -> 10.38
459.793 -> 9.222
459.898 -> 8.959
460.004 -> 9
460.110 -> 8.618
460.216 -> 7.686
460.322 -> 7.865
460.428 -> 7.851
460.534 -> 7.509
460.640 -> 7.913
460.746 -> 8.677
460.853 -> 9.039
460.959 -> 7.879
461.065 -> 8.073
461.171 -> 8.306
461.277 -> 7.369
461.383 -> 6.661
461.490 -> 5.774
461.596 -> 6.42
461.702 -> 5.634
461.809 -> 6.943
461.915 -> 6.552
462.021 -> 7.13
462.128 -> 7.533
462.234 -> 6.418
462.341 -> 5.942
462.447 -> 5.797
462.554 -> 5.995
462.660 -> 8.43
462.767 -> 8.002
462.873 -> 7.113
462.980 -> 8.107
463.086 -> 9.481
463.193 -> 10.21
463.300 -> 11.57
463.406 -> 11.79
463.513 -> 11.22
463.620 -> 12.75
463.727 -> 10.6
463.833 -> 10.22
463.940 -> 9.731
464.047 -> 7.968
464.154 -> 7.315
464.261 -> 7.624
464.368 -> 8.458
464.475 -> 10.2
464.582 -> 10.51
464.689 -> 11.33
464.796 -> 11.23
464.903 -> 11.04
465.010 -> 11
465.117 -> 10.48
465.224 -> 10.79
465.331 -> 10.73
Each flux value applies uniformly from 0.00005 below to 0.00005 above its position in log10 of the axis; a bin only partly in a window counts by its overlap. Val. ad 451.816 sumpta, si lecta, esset 9.183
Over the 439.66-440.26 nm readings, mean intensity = 7.32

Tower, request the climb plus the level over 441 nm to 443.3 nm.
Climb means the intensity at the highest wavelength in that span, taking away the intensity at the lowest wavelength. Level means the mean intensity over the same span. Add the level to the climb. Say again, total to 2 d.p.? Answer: 7.49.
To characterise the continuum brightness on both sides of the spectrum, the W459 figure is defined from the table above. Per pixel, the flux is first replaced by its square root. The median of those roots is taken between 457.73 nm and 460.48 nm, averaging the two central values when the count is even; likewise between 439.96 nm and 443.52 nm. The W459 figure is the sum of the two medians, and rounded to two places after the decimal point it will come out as 6.01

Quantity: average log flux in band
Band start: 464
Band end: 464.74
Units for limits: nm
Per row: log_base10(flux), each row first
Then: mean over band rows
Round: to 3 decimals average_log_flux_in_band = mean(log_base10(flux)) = 0.951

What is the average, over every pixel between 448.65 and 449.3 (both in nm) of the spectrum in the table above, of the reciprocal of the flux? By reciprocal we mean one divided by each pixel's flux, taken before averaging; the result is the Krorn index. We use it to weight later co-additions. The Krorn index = 0.114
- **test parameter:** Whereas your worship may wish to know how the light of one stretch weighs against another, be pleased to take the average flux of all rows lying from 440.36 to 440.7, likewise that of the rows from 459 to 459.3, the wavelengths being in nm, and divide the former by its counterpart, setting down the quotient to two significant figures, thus 0.88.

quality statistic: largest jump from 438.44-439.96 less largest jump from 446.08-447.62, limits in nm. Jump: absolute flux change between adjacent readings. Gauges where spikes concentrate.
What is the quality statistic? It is -0.26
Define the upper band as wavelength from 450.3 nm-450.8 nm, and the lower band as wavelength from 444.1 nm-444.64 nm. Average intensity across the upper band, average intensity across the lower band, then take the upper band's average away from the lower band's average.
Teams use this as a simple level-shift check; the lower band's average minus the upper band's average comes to 0.8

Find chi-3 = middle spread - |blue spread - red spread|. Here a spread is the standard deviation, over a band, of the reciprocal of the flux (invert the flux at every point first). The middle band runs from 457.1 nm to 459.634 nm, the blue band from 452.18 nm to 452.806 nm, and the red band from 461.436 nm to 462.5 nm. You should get 0.003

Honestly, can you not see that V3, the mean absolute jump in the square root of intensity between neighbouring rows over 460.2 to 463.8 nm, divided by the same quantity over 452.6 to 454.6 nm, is 0.95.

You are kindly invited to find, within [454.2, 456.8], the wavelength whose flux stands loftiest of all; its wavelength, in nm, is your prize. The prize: 455.577 nm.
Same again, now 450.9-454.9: 452.754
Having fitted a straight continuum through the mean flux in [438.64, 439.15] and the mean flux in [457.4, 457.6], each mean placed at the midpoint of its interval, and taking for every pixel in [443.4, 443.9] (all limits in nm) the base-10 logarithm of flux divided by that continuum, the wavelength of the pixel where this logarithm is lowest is 443.672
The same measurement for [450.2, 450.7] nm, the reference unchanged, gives 450.673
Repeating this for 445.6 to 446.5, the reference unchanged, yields 445.617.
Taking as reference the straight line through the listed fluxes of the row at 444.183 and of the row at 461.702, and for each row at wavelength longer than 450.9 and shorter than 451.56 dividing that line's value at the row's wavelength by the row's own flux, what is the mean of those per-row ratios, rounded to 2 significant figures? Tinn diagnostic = 0.90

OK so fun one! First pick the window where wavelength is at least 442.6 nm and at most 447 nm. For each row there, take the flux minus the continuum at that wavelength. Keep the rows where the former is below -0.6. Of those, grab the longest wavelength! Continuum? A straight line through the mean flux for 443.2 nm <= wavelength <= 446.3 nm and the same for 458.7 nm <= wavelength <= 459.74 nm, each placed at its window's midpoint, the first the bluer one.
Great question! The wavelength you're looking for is 446.953 nm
